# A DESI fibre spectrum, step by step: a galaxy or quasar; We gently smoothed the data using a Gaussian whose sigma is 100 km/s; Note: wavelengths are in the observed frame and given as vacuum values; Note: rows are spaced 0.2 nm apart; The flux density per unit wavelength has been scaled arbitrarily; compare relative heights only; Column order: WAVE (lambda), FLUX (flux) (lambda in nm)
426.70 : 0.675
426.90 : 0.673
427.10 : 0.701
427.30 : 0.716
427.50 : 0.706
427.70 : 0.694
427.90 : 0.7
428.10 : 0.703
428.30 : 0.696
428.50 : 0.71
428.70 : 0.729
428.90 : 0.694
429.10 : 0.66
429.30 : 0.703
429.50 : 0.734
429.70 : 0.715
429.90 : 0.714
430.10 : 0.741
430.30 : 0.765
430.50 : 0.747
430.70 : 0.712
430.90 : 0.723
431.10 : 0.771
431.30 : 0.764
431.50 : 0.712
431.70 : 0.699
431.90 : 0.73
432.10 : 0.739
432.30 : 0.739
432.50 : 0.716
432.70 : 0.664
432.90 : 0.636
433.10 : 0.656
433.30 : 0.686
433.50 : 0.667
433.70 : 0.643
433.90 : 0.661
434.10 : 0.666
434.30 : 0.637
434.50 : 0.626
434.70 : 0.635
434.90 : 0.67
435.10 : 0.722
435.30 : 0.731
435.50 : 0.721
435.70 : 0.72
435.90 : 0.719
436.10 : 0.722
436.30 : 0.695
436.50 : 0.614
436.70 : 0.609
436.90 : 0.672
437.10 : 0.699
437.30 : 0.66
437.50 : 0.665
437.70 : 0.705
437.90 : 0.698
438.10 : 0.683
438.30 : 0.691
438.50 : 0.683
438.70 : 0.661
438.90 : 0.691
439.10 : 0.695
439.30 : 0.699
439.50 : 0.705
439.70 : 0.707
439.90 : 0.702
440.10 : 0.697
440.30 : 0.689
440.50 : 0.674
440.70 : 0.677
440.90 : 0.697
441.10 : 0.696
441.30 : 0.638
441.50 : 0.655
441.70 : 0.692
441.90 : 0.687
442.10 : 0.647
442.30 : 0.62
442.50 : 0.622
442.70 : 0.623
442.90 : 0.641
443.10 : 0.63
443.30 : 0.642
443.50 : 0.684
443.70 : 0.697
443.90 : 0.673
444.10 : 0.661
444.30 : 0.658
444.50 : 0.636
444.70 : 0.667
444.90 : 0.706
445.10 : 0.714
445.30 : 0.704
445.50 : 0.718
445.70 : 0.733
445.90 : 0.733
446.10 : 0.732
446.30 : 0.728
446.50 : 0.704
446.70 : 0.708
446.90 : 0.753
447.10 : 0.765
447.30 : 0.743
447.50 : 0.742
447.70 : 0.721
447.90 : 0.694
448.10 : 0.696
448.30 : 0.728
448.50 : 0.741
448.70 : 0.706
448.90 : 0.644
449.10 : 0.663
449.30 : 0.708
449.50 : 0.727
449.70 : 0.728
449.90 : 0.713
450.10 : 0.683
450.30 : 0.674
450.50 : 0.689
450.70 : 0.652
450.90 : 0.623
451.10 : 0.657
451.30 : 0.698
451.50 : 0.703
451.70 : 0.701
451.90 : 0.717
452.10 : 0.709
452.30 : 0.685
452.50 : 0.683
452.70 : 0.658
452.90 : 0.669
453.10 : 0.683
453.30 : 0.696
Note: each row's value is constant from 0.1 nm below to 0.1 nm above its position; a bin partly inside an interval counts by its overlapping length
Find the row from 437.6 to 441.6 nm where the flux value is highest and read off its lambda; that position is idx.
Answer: 439.70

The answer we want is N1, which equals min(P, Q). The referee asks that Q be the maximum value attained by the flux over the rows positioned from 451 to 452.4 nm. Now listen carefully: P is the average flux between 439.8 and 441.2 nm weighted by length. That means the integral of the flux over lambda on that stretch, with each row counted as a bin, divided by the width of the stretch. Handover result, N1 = 0.690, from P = 0.690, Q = 0.717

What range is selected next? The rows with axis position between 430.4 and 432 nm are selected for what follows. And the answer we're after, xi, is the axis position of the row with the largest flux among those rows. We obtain 431.10 nm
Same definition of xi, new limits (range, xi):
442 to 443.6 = 443.50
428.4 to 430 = 429.50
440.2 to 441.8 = 440.90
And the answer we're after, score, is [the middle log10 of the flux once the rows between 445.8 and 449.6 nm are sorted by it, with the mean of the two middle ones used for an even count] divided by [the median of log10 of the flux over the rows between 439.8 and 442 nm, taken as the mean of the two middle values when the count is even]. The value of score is 0.86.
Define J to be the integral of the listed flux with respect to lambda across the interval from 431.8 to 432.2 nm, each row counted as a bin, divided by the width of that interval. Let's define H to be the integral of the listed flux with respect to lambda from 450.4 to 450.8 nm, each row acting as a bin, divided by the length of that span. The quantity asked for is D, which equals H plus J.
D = 1.405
